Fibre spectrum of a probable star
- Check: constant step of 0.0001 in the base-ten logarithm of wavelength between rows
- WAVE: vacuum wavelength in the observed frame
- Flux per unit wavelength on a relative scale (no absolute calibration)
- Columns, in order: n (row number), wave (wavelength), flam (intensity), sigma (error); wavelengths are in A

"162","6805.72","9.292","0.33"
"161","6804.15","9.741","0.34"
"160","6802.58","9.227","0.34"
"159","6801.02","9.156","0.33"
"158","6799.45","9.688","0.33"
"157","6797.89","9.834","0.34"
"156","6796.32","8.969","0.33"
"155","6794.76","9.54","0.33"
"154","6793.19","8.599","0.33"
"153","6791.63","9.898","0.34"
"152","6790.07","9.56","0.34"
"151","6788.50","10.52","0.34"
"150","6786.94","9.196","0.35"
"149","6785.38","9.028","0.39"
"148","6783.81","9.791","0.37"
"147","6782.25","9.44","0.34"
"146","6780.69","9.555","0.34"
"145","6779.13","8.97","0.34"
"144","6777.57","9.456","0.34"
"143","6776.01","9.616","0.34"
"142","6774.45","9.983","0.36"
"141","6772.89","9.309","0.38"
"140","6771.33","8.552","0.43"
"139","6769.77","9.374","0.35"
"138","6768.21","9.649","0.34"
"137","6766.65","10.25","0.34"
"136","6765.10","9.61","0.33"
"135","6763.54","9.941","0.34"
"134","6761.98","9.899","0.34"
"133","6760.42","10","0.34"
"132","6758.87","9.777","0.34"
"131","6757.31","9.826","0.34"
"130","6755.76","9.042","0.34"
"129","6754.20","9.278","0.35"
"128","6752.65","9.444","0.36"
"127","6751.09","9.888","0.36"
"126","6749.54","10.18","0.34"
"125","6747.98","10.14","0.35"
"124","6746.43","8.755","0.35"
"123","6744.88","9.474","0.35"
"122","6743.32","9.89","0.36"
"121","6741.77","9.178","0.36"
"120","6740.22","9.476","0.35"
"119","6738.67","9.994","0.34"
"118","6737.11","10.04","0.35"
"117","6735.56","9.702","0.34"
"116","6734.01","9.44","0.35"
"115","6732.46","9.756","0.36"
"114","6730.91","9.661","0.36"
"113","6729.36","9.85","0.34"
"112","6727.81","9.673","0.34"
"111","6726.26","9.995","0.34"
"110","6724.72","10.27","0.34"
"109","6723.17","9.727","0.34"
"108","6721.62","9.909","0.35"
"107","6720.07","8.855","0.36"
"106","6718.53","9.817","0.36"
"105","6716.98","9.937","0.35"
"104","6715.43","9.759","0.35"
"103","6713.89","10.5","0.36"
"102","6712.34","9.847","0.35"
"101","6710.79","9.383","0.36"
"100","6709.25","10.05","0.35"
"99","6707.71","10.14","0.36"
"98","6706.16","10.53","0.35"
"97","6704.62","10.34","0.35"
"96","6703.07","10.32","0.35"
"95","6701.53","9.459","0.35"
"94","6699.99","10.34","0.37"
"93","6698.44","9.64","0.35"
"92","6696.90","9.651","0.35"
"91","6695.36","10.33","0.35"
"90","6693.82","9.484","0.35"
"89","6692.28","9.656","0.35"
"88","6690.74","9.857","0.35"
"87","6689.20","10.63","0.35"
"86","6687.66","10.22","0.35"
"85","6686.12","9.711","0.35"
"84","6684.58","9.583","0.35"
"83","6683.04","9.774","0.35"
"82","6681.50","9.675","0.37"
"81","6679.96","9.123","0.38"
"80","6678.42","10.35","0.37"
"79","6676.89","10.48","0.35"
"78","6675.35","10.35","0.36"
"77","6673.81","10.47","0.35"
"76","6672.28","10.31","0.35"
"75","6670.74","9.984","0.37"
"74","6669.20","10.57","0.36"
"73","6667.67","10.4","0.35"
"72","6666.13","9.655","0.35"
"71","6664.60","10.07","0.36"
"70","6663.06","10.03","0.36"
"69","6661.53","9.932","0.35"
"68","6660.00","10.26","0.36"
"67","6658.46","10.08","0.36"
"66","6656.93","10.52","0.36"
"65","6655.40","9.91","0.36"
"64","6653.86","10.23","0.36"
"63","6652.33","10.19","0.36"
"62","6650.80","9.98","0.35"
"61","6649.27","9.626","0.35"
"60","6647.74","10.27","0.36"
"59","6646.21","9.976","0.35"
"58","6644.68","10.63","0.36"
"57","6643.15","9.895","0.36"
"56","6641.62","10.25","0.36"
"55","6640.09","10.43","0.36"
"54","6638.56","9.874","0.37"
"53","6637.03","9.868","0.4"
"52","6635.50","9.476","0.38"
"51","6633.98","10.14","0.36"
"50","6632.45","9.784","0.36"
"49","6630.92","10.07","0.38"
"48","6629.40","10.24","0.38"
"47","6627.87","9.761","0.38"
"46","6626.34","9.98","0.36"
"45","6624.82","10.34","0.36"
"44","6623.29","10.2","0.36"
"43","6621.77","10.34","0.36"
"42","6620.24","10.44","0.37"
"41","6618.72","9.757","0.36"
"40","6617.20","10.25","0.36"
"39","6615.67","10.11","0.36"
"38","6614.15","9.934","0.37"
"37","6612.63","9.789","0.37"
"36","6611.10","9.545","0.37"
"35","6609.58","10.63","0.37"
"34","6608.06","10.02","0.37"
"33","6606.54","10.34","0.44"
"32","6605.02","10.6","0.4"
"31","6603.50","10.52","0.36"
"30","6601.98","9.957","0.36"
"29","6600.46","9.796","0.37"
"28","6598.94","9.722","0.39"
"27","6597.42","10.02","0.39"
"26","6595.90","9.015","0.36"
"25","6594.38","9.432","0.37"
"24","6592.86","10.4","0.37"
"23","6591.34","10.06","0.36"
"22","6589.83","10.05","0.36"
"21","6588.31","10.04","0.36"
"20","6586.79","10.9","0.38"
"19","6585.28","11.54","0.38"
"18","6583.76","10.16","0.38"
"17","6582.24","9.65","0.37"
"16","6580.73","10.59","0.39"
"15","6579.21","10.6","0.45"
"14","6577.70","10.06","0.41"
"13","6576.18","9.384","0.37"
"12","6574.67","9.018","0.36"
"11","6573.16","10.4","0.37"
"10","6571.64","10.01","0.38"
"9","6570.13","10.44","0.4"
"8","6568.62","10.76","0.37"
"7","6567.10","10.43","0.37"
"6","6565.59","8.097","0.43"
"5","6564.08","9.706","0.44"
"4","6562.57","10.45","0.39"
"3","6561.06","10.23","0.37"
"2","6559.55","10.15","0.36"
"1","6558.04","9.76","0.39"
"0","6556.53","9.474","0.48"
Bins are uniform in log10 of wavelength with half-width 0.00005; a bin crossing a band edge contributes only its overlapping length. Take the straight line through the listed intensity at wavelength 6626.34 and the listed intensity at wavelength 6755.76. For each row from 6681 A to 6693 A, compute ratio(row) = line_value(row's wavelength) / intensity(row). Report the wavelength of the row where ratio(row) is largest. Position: 6684.58 A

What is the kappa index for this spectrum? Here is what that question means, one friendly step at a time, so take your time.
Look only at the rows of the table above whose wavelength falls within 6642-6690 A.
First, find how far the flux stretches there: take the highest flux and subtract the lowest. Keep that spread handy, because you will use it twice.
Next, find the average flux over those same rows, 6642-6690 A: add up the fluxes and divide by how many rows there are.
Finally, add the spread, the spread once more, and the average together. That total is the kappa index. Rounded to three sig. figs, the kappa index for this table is 13.1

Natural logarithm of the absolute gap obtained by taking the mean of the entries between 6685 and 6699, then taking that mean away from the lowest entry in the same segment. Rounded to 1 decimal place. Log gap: -0.9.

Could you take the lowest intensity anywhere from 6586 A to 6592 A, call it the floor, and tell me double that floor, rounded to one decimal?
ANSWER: 20.1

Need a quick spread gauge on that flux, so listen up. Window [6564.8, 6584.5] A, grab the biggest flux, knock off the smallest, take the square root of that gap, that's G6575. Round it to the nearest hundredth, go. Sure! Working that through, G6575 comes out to 1.63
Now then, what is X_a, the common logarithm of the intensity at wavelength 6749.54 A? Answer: 1.01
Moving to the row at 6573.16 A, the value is 1.02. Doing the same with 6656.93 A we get 1.02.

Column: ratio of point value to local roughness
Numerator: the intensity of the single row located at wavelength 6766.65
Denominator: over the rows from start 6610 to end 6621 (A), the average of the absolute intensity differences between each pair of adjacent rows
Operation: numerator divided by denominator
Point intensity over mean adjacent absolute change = 32.7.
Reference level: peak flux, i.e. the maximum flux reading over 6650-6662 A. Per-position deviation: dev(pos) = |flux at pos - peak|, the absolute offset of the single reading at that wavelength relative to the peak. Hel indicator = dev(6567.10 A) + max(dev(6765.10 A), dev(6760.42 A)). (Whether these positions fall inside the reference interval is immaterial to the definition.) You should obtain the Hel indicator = 1.0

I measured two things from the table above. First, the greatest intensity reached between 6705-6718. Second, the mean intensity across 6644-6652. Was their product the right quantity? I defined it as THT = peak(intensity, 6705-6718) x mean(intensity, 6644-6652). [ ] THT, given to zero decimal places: 106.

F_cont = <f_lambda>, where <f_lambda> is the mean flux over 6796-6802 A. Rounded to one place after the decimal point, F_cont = 9.4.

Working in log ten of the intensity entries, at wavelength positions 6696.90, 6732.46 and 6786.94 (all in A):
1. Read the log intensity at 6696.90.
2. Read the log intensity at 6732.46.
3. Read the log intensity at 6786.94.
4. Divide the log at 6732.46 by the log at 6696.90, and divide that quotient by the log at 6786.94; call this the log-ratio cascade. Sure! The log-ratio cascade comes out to 1.04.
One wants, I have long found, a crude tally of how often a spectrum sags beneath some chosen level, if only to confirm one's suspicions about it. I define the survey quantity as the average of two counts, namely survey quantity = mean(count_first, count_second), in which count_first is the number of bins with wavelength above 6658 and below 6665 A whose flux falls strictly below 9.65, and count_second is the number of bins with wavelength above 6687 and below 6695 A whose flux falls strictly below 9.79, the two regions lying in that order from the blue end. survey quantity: 1.0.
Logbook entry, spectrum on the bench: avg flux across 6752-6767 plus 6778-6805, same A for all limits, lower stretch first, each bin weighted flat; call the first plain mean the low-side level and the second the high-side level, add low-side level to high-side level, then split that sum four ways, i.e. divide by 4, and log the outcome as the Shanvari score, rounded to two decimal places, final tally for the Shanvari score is 4.79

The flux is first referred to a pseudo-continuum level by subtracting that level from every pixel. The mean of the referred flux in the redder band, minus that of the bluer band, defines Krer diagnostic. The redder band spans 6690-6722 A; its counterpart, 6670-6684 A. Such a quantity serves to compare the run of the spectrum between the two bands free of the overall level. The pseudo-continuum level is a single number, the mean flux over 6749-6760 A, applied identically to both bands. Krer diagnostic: -0.16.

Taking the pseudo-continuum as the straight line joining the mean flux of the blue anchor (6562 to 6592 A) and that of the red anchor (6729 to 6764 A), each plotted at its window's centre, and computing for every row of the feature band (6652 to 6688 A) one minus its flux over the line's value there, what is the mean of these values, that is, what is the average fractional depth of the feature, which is -0.020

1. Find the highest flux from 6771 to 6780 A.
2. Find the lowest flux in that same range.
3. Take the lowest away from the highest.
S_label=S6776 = 1.43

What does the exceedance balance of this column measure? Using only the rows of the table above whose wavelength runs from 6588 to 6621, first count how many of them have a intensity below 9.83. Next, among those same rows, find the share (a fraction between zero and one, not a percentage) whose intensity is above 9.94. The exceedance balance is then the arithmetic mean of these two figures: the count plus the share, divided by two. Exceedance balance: 3.8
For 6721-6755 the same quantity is 6.1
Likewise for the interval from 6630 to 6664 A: 1.8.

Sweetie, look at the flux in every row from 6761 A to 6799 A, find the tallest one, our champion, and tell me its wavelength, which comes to 6788.50 A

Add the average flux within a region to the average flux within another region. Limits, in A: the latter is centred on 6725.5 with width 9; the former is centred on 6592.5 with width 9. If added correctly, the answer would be 19.7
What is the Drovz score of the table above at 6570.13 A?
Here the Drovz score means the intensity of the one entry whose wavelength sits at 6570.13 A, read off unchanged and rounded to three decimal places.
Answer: 10.440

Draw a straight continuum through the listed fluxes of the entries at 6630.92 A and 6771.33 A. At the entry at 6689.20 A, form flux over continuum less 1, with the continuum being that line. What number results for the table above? 0.13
